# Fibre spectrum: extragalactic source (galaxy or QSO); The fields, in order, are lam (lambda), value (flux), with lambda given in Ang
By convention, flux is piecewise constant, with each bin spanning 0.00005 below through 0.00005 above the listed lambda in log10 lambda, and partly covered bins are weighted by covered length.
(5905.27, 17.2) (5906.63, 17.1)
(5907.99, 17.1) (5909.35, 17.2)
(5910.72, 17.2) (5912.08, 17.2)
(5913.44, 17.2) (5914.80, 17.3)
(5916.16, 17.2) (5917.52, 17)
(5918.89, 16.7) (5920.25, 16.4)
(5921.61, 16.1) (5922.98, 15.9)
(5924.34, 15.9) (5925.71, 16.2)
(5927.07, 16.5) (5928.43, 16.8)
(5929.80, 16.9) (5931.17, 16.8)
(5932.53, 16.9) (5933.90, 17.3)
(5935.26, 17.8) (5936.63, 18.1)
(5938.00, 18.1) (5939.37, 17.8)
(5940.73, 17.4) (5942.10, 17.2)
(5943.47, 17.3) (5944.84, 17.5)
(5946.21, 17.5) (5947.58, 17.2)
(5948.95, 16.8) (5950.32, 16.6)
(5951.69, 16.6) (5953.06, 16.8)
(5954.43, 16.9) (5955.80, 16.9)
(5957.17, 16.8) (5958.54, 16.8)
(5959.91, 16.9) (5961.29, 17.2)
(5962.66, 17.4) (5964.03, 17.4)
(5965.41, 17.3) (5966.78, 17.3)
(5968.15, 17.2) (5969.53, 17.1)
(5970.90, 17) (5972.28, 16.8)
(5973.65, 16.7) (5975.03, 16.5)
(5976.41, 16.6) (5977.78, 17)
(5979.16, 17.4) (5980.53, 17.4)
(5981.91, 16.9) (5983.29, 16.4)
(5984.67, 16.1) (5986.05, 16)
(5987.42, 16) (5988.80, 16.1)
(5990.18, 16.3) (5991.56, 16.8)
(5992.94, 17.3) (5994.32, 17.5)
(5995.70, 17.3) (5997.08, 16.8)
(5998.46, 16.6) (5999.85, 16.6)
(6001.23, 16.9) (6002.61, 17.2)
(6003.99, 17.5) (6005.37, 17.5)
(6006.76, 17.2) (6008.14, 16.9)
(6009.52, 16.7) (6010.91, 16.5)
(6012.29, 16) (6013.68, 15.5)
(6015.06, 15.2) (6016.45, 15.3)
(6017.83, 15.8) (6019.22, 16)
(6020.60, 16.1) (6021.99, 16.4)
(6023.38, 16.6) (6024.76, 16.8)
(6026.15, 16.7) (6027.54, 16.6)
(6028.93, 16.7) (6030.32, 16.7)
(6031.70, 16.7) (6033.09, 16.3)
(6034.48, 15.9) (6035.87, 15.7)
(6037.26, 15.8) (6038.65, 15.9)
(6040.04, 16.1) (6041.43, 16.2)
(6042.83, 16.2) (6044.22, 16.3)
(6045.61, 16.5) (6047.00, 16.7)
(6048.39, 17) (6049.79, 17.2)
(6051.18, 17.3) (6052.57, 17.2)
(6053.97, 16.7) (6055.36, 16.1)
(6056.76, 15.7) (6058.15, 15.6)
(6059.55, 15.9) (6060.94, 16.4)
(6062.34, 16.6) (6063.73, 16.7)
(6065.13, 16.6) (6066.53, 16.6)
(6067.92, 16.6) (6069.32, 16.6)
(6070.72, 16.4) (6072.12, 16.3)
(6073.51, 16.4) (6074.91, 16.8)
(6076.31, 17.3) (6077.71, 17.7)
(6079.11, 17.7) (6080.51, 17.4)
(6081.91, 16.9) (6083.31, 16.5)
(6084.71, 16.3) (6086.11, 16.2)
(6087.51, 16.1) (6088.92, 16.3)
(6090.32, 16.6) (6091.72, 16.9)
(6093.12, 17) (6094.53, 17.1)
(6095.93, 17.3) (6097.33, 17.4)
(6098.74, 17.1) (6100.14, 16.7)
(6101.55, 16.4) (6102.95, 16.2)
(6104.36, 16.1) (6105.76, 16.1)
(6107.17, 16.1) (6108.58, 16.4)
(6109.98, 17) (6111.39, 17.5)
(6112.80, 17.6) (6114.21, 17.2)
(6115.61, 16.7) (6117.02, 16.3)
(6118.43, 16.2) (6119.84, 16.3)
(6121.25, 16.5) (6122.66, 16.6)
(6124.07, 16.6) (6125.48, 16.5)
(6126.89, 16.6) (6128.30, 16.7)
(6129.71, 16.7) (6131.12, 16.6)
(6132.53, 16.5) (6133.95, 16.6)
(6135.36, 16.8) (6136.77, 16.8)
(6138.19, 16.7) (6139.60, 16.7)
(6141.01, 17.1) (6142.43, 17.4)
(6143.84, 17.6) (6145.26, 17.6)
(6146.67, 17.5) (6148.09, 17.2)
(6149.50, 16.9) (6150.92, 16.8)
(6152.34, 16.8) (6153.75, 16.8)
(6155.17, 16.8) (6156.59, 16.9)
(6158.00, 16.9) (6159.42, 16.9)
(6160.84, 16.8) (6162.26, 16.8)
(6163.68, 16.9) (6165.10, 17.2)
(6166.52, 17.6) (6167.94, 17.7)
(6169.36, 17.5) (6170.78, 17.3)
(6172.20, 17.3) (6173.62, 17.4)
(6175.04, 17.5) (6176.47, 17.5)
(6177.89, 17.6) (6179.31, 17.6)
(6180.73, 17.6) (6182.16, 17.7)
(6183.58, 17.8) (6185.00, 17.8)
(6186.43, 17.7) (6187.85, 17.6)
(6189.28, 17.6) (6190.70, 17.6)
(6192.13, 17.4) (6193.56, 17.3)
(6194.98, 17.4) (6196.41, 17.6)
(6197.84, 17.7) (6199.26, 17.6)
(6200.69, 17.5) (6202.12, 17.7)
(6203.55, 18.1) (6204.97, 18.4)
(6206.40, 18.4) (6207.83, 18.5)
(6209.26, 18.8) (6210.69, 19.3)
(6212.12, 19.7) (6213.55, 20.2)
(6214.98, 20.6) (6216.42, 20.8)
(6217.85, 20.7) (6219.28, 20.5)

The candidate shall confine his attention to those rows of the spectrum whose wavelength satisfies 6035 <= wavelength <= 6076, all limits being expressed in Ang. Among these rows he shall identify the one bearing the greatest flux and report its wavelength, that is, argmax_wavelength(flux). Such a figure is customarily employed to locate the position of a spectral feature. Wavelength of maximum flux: 6051.18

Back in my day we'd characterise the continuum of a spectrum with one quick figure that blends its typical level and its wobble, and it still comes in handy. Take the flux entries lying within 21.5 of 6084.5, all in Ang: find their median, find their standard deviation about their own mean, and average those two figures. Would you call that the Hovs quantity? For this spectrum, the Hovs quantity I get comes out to 8.53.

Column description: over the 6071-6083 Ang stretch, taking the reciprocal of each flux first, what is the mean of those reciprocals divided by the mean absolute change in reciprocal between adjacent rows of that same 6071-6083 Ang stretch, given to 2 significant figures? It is 55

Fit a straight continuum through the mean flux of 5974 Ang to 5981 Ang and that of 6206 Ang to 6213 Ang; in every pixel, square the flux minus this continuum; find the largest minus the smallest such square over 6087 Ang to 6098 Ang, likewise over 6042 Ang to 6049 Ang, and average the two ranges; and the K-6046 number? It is 2.2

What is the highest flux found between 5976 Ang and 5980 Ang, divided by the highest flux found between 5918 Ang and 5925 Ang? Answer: 1.04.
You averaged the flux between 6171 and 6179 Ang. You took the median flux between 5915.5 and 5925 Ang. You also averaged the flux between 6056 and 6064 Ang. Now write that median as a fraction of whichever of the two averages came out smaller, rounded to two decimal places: 1.02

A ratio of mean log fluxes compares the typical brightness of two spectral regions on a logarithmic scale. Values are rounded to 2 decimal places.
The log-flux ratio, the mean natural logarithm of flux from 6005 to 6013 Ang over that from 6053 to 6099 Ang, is 1.00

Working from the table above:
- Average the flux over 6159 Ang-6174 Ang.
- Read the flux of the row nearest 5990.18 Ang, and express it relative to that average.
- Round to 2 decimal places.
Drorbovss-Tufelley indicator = 0.95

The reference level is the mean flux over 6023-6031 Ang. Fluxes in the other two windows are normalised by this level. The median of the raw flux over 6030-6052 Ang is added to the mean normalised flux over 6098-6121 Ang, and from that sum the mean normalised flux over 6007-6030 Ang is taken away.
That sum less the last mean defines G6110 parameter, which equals 16.3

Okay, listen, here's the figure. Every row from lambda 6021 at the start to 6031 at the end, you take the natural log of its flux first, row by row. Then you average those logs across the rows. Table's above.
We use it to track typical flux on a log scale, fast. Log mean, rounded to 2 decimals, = 2.81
